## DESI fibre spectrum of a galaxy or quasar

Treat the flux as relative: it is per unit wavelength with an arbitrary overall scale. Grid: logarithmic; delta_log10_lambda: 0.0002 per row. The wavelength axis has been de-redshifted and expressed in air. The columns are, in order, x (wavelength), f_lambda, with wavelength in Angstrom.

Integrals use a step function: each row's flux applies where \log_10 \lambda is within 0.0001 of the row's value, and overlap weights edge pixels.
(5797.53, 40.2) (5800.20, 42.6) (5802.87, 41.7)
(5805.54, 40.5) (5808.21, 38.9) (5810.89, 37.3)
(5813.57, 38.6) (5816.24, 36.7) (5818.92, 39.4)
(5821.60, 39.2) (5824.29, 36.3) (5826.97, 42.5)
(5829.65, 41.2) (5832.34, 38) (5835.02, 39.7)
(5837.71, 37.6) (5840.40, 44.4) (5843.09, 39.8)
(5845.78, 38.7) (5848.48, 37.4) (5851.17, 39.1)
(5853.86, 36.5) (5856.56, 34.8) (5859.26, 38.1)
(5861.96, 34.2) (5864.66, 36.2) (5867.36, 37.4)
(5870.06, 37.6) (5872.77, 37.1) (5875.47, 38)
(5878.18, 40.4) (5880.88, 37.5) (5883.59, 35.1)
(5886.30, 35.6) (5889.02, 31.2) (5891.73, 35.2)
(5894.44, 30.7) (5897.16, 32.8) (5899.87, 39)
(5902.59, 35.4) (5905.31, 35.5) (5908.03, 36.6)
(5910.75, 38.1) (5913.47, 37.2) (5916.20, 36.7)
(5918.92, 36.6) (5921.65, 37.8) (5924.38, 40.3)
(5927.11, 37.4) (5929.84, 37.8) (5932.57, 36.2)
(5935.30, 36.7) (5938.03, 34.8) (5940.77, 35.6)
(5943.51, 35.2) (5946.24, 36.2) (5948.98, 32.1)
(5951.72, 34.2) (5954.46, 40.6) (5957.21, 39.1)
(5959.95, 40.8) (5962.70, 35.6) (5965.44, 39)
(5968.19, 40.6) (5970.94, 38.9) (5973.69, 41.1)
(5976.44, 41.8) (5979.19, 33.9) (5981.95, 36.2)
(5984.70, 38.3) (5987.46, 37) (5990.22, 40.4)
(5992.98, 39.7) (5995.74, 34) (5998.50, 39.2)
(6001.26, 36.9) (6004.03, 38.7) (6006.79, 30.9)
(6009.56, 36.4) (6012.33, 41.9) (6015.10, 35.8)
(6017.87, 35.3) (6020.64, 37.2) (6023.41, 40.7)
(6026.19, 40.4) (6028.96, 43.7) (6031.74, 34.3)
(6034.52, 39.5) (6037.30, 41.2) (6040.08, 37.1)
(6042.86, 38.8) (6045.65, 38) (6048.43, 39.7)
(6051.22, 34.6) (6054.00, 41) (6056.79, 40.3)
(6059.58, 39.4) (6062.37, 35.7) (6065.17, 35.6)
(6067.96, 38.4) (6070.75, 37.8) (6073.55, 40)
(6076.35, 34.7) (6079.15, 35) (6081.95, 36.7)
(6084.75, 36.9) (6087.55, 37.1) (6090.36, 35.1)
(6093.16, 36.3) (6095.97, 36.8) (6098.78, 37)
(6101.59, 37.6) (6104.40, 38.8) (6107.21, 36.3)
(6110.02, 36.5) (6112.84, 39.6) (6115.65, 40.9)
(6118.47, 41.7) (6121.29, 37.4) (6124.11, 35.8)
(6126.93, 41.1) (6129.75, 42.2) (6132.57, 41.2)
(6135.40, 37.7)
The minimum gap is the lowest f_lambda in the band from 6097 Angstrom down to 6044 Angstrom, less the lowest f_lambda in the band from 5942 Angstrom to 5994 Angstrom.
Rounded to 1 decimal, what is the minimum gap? 2.5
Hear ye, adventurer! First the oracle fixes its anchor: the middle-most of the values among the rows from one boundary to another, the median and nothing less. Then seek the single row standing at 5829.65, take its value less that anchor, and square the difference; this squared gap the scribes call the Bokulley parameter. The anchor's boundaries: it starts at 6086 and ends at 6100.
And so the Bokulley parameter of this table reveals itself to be 19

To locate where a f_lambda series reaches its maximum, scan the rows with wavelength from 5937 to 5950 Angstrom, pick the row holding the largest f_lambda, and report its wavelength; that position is 5946.24 Angstrom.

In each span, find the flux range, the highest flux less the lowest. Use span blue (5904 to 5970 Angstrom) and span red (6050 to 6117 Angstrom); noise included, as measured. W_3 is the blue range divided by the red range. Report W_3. 1.4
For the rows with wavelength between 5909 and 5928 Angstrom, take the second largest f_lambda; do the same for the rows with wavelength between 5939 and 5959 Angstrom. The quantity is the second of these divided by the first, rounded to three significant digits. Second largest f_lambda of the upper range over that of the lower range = 1.03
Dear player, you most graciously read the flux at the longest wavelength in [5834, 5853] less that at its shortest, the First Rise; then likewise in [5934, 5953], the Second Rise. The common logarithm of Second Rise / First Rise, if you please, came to 0.6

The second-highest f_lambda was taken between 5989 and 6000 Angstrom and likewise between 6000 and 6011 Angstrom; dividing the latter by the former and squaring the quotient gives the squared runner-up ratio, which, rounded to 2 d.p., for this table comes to 0.86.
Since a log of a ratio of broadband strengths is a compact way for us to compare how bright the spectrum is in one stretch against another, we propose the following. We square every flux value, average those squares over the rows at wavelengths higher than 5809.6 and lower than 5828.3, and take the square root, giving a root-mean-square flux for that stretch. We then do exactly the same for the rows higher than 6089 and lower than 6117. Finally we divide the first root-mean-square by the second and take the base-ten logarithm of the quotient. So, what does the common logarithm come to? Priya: 0.012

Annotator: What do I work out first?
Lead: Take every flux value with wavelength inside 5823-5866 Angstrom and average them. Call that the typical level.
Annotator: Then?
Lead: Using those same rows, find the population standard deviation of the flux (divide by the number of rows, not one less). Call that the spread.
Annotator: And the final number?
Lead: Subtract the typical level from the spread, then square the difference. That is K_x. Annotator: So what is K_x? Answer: 1280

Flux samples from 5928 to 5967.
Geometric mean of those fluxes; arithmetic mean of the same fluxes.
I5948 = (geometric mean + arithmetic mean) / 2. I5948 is 36.7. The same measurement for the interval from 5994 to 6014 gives 36.8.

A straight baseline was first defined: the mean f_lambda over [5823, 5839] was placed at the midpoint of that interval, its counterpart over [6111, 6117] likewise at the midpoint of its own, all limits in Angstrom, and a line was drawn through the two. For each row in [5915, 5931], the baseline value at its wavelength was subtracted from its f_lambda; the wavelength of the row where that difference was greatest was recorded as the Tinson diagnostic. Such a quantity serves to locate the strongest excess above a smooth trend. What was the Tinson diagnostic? 5924.38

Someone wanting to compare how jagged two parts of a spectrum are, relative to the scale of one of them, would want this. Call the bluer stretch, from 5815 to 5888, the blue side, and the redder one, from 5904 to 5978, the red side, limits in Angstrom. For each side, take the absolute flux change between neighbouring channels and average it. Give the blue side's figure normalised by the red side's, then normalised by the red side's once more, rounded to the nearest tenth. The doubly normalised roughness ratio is 0.7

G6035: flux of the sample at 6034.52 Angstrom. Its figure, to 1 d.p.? 39.5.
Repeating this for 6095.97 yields 36.8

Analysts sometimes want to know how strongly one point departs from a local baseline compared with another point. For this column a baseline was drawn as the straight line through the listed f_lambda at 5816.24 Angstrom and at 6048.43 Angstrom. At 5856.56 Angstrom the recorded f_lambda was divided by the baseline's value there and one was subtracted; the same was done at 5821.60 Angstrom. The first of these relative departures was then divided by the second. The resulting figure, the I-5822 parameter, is -1.0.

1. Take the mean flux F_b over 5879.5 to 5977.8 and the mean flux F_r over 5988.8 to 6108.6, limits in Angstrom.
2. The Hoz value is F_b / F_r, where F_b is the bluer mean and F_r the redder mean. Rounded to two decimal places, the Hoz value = 0.98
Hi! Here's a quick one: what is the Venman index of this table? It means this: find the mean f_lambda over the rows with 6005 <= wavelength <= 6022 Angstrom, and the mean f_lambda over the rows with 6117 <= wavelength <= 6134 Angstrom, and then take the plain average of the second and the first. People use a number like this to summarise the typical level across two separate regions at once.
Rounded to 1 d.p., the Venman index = 38.1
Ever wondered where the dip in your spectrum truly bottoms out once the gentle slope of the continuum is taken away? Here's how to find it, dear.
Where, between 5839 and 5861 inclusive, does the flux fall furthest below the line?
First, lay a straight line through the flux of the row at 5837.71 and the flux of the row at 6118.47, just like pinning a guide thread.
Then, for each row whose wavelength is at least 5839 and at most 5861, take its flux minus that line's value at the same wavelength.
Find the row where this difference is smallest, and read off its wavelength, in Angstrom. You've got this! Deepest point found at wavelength 5856.56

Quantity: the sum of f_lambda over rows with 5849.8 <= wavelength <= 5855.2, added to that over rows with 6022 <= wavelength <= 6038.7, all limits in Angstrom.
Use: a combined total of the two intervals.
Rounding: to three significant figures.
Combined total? 315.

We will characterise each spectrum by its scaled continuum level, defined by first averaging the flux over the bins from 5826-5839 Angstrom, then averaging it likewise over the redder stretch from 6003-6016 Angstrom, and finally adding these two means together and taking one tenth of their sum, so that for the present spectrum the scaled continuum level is 7.65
